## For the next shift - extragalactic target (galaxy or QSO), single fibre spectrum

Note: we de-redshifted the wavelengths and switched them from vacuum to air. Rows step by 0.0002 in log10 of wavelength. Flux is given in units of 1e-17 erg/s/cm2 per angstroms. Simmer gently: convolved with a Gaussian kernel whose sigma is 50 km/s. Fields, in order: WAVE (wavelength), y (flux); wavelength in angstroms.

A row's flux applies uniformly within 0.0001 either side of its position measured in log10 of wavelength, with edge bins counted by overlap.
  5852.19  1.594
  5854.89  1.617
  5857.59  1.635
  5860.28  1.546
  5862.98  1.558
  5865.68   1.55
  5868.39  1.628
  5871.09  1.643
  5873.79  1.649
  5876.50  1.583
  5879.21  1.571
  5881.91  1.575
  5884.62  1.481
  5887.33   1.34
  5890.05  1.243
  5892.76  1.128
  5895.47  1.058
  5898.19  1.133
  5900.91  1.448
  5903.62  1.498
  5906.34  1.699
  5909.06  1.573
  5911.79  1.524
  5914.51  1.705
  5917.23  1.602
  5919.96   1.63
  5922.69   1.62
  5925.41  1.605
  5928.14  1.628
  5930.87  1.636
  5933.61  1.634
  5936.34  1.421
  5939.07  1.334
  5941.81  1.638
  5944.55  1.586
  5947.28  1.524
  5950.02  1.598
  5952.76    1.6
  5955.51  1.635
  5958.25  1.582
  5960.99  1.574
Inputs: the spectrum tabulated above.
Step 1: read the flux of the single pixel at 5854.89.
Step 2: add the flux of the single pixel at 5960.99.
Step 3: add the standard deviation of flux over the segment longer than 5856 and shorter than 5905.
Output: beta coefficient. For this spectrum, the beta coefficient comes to 3.38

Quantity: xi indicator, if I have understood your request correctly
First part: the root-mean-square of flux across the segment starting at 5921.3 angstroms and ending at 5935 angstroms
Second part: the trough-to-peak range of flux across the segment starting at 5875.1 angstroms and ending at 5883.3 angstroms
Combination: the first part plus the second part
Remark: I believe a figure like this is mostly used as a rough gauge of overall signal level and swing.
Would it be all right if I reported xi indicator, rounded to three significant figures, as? 1.64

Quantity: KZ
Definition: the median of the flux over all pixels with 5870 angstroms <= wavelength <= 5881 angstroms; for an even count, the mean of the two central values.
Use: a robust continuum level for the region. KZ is 1.61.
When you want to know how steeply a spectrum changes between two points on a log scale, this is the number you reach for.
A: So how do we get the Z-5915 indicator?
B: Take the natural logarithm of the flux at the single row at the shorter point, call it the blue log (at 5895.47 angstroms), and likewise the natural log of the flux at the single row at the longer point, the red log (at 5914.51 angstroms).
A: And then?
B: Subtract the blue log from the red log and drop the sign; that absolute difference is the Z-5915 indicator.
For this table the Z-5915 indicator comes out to 0.477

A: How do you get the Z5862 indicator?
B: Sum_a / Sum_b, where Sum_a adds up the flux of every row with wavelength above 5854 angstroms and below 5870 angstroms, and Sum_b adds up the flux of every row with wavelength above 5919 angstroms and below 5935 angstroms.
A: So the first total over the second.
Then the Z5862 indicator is 0.98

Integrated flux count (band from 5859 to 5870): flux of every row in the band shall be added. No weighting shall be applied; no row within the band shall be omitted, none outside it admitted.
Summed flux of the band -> 6.28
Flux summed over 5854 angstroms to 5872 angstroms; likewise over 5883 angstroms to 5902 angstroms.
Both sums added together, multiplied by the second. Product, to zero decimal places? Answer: 177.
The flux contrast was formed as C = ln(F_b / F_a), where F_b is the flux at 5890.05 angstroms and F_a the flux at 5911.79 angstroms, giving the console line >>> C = -0.20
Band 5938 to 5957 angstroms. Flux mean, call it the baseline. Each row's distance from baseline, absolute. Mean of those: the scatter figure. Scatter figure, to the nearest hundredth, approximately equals 0.07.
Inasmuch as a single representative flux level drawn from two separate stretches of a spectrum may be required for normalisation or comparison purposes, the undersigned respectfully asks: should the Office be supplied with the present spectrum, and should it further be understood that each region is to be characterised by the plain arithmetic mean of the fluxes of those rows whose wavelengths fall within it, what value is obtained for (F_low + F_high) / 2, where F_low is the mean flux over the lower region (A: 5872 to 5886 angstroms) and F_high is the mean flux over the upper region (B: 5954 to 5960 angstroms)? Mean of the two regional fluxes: 1.59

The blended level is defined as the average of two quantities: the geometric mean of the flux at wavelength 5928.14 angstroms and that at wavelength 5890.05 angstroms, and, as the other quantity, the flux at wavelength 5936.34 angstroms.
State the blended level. 1.42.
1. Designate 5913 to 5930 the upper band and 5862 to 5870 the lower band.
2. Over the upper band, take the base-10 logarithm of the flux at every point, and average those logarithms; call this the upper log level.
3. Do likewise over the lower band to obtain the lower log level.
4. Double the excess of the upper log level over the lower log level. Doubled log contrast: 0.03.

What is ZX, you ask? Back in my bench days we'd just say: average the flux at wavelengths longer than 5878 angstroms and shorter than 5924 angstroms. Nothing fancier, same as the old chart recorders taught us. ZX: 1.46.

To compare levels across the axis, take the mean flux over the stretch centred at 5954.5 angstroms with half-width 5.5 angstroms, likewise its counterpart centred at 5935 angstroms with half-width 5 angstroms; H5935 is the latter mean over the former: 0.94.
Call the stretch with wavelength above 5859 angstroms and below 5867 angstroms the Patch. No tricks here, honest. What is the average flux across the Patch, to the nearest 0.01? 1.55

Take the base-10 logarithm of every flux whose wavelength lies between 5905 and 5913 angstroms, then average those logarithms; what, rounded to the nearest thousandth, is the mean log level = 0.203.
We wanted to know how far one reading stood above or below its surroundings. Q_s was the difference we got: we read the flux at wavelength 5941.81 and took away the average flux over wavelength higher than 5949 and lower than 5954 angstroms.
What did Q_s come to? 0.04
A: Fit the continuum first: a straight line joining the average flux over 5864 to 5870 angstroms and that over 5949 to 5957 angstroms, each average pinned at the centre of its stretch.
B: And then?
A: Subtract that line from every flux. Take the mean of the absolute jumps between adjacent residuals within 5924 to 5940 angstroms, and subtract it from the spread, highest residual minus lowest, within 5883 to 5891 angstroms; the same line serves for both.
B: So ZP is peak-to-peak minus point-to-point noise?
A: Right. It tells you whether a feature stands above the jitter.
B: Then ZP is 0.2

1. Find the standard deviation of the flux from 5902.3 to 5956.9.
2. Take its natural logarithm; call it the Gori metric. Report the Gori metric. -2.4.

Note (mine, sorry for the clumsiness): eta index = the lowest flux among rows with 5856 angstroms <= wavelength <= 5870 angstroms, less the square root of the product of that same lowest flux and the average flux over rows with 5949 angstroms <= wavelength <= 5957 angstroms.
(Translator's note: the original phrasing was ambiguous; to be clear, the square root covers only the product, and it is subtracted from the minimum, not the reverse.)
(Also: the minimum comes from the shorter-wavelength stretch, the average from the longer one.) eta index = -0.032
